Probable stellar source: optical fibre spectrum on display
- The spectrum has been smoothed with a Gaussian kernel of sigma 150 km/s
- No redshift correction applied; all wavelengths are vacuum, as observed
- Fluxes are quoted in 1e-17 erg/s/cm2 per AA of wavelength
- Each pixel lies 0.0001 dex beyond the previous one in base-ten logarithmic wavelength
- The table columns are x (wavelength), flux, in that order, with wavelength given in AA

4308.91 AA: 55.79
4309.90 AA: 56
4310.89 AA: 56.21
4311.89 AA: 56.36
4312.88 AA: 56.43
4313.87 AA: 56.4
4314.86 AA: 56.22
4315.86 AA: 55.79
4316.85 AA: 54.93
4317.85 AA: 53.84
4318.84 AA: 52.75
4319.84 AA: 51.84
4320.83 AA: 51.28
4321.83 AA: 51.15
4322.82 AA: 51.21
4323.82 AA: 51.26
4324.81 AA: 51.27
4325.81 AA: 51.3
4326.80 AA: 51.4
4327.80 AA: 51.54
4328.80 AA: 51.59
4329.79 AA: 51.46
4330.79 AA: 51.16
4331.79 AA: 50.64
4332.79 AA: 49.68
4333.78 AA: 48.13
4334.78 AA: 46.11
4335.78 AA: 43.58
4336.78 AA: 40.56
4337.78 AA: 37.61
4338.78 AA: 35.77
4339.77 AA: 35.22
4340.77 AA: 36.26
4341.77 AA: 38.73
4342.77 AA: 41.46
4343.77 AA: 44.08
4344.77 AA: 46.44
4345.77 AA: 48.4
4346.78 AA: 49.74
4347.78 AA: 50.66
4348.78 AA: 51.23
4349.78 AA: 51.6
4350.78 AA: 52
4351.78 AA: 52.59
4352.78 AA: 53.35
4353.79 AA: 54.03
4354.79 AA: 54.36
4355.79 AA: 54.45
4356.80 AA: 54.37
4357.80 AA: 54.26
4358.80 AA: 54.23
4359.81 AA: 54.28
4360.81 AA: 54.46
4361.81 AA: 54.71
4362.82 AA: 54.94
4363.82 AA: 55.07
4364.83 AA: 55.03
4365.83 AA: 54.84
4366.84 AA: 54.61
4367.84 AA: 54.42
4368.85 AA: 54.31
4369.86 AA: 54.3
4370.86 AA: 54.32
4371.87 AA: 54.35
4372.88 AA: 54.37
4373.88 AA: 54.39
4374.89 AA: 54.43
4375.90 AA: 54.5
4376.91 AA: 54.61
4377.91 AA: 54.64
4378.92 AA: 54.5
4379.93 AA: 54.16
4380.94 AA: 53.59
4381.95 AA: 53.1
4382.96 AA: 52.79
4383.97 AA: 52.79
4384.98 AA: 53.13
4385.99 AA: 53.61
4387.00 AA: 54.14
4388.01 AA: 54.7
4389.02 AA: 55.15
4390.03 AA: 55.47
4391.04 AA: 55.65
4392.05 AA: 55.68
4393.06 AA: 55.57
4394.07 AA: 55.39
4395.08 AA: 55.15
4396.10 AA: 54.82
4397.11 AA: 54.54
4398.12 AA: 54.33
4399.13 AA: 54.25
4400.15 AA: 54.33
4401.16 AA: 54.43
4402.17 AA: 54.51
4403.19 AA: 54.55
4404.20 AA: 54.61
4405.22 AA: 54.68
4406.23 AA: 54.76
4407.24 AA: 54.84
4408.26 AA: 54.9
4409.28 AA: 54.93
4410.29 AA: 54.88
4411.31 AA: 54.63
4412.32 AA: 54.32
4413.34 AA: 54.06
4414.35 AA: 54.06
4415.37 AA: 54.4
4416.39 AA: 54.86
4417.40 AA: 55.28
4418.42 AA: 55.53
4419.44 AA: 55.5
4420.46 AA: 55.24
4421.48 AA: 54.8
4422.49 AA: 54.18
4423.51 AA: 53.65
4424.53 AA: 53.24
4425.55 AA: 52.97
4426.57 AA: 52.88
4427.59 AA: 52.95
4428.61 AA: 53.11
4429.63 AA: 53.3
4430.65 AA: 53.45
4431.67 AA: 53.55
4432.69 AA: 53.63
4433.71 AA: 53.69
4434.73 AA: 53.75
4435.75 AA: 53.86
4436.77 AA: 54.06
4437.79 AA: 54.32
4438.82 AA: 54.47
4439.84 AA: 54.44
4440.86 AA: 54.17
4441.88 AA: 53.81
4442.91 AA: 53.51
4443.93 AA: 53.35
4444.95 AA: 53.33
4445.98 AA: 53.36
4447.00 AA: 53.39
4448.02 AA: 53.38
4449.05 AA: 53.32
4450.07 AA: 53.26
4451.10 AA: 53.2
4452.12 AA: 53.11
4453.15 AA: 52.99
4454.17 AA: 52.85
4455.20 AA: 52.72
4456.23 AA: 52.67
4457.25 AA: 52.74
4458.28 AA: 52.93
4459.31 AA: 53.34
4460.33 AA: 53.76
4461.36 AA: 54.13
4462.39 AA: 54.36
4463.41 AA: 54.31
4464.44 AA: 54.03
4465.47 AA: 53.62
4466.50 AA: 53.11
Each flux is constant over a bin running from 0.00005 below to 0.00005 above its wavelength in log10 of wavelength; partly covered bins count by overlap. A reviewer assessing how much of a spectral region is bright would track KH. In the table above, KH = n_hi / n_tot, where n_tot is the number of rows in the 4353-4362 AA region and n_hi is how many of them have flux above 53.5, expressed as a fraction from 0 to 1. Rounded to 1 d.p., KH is 1.0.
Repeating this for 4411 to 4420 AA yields 1.0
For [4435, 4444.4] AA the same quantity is 0.9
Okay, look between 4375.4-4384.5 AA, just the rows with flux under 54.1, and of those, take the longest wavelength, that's 4383.97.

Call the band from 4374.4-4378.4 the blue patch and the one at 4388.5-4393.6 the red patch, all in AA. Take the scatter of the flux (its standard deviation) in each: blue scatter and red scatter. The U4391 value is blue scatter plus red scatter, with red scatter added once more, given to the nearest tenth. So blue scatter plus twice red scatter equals 0.5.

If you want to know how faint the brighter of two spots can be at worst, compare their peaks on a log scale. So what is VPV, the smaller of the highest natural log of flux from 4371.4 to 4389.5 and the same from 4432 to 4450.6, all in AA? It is 4.00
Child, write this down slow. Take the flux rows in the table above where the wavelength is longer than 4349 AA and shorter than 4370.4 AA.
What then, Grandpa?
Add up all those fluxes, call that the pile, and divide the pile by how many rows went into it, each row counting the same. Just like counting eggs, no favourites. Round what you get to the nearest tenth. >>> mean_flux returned 54.1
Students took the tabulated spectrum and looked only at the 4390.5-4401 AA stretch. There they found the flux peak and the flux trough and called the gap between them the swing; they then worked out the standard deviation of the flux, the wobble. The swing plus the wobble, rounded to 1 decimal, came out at 2.0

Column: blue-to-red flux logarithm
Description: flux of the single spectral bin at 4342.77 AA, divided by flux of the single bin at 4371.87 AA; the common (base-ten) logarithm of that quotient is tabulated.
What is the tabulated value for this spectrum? -0.12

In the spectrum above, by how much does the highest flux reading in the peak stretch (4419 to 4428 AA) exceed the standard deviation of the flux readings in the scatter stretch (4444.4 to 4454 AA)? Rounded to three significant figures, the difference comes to 55.4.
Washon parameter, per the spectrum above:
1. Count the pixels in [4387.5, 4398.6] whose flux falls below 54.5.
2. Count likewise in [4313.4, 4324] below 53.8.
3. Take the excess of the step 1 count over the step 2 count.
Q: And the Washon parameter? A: -5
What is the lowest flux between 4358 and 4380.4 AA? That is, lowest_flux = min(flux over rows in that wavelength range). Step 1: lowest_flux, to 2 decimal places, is 54.16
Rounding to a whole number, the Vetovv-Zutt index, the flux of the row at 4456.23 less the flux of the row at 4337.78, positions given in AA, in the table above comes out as 15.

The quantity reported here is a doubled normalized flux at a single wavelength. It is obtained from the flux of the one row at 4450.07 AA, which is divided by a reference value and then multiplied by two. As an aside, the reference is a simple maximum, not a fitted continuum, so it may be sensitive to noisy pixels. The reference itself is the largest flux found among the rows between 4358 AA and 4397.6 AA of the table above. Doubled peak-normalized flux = 1.913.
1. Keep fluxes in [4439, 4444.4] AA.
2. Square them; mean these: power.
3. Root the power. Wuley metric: 53.9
